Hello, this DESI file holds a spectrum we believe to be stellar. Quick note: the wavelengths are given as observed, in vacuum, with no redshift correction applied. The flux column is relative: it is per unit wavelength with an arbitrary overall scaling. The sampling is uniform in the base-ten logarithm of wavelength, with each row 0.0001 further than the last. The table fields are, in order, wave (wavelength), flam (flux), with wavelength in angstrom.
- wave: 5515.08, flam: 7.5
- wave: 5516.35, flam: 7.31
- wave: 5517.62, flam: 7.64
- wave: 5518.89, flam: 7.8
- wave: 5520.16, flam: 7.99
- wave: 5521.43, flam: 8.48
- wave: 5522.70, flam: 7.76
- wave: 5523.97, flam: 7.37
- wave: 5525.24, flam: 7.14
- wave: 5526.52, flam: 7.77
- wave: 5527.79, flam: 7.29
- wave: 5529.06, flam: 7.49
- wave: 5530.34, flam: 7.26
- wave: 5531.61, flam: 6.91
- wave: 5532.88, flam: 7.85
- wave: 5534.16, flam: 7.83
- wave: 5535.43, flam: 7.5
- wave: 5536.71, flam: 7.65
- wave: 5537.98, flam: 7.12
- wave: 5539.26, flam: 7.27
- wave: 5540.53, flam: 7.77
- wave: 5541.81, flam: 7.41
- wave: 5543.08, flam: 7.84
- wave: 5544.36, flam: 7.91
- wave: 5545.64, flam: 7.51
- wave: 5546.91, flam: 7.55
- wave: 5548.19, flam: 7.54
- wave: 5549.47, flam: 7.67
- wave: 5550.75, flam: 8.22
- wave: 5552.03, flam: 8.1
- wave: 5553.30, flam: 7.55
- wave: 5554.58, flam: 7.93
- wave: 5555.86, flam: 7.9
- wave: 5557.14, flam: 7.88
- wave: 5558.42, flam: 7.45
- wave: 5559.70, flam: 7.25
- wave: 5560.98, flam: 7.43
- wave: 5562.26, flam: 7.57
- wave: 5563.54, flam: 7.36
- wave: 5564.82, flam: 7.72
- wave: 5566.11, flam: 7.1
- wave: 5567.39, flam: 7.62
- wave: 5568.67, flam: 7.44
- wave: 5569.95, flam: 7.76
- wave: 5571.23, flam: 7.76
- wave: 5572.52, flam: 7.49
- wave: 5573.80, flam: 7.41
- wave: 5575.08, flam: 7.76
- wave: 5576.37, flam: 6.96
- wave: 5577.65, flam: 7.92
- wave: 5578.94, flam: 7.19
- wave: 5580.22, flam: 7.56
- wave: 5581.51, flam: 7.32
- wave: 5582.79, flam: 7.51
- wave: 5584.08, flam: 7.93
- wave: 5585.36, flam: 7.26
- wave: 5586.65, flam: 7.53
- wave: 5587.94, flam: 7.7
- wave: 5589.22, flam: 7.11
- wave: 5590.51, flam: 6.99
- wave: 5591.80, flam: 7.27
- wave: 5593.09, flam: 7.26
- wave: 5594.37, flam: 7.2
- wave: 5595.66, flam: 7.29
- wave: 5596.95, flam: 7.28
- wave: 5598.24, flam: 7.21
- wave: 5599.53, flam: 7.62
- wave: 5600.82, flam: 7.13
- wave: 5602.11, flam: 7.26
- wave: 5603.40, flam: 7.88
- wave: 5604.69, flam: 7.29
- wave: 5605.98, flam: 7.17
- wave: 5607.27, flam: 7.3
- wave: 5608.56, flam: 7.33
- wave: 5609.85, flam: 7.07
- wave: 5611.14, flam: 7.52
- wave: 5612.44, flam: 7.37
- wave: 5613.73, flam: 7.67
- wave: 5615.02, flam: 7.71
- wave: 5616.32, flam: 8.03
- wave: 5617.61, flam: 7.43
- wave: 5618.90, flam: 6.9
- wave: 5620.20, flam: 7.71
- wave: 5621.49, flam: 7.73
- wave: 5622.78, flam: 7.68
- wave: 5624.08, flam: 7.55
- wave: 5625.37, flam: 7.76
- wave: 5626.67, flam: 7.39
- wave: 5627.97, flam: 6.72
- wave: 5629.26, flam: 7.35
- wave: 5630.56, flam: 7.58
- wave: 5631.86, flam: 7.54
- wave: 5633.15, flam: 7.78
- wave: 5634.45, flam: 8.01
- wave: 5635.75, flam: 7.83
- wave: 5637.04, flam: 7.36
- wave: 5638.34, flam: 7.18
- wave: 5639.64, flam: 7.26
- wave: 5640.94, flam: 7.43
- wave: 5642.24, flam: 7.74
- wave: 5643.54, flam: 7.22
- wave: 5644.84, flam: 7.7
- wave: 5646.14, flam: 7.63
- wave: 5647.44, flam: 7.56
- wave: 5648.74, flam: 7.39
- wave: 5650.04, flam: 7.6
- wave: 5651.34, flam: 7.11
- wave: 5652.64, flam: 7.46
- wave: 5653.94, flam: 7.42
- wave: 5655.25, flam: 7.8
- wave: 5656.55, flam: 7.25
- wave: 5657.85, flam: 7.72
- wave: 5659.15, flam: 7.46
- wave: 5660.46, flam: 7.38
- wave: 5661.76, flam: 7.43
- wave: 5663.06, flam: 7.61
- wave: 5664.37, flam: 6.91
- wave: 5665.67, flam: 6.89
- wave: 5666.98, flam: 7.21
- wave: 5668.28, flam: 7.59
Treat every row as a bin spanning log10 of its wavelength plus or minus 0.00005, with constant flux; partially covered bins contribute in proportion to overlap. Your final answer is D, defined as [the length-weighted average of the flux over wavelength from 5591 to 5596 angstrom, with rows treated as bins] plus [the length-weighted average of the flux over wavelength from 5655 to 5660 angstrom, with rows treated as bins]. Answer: 14.8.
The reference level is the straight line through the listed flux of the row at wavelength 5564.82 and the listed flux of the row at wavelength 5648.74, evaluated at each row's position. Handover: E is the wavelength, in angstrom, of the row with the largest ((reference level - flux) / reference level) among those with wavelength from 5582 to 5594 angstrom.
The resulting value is 5590.51 angstrom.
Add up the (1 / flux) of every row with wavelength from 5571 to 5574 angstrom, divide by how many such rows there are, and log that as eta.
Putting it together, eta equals 0.132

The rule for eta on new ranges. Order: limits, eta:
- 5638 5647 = 0.134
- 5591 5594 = 0.138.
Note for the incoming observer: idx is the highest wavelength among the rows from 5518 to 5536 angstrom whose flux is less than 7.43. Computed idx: 5531.61 angstrom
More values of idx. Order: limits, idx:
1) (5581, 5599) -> 5598.24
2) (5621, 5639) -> 5638.34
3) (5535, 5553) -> 5541.81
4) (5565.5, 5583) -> 5581.51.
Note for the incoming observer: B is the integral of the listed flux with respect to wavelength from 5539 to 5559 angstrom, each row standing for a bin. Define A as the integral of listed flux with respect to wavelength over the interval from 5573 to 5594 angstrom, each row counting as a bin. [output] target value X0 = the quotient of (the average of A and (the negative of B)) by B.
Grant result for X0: 0.004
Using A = 156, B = 155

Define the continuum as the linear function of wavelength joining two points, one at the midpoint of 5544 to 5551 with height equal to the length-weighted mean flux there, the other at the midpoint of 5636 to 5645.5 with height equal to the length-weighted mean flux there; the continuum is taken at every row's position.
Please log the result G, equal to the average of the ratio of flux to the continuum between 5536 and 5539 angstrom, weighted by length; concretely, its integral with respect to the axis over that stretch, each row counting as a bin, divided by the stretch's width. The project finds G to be 0.95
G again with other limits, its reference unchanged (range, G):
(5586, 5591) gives 0.97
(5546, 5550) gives 0.99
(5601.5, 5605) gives 0.99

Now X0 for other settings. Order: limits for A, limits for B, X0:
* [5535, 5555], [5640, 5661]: -0.013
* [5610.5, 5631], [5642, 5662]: 0.013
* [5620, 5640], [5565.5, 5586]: -0.011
